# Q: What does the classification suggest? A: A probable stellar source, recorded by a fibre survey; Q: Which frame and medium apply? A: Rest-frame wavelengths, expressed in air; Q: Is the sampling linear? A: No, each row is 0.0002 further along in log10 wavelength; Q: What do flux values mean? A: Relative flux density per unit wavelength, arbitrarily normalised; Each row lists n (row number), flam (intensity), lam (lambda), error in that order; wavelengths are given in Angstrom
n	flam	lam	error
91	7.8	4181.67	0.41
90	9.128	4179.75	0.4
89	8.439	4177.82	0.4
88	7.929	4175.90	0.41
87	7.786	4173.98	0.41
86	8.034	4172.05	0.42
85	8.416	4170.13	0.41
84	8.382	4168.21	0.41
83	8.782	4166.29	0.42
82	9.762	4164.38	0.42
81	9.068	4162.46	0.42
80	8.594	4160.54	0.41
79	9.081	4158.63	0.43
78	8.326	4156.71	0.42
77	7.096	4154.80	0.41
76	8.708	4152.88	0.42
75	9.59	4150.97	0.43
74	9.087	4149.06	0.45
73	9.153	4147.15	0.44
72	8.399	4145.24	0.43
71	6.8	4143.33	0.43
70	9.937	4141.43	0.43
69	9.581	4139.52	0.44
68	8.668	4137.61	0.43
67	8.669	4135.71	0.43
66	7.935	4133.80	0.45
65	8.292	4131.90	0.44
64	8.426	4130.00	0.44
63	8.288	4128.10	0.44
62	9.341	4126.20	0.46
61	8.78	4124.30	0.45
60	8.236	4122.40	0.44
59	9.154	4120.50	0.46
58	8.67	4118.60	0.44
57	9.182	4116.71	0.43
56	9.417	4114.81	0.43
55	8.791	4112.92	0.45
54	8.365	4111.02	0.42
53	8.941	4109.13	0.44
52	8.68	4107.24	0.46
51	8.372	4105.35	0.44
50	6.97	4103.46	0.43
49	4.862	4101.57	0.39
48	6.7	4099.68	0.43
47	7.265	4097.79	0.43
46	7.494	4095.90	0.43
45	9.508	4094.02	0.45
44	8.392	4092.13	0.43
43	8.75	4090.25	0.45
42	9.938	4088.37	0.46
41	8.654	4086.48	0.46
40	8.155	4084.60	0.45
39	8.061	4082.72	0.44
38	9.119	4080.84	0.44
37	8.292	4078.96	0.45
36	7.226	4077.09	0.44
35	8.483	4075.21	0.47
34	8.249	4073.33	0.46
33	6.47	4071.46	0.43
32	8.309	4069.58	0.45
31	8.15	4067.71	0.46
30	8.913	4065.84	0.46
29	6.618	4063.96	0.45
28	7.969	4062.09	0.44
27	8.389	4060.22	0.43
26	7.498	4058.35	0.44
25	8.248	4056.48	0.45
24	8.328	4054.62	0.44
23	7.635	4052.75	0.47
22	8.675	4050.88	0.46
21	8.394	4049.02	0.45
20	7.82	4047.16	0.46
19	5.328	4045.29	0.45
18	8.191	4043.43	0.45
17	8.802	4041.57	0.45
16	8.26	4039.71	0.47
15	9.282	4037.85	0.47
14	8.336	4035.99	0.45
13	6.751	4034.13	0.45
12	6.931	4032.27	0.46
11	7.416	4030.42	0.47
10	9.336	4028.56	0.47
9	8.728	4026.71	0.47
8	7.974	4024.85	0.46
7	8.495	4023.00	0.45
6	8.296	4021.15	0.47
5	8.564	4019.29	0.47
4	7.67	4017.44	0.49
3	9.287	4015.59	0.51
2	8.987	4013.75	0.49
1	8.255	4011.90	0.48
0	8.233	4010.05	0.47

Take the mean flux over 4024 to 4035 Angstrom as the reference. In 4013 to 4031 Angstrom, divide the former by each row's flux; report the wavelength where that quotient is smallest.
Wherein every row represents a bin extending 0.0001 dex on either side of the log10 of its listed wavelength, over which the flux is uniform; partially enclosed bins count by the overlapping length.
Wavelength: 4028.56 Angstrom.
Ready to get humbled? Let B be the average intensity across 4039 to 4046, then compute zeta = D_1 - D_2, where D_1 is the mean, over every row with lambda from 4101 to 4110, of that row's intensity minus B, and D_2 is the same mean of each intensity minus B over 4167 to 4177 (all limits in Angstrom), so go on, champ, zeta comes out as -0.5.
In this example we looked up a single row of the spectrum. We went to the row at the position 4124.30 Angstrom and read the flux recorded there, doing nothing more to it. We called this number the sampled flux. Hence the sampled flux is 8.78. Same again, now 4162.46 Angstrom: 9.068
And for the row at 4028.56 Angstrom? 9.336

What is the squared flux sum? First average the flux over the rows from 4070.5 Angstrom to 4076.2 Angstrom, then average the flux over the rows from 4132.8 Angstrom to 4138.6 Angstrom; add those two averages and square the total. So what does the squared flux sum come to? 261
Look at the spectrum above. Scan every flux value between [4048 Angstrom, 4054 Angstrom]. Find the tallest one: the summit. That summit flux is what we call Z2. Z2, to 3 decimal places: 8.675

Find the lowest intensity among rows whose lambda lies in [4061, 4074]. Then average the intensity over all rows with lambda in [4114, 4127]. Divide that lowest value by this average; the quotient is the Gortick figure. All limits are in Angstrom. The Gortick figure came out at 0.72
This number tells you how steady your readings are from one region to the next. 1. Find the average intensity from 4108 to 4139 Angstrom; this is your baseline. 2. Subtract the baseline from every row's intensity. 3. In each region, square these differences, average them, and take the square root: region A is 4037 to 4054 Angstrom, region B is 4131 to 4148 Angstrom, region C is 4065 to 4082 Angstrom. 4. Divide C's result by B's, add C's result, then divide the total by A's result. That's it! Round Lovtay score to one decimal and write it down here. 1.6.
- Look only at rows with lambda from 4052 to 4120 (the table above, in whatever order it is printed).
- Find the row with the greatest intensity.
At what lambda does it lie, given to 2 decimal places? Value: 4088.37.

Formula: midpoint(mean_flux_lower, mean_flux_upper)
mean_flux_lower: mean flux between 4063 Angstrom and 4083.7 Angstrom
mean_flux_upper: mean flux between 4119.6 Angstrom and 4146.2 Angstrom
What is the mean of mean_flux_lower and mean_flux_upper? 8.30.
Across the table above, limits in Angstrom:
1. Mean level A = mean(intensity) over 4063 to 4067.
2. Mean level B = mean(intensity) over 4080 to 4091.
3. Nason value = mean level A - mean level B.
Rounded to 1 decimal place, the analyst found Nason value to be -1.0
